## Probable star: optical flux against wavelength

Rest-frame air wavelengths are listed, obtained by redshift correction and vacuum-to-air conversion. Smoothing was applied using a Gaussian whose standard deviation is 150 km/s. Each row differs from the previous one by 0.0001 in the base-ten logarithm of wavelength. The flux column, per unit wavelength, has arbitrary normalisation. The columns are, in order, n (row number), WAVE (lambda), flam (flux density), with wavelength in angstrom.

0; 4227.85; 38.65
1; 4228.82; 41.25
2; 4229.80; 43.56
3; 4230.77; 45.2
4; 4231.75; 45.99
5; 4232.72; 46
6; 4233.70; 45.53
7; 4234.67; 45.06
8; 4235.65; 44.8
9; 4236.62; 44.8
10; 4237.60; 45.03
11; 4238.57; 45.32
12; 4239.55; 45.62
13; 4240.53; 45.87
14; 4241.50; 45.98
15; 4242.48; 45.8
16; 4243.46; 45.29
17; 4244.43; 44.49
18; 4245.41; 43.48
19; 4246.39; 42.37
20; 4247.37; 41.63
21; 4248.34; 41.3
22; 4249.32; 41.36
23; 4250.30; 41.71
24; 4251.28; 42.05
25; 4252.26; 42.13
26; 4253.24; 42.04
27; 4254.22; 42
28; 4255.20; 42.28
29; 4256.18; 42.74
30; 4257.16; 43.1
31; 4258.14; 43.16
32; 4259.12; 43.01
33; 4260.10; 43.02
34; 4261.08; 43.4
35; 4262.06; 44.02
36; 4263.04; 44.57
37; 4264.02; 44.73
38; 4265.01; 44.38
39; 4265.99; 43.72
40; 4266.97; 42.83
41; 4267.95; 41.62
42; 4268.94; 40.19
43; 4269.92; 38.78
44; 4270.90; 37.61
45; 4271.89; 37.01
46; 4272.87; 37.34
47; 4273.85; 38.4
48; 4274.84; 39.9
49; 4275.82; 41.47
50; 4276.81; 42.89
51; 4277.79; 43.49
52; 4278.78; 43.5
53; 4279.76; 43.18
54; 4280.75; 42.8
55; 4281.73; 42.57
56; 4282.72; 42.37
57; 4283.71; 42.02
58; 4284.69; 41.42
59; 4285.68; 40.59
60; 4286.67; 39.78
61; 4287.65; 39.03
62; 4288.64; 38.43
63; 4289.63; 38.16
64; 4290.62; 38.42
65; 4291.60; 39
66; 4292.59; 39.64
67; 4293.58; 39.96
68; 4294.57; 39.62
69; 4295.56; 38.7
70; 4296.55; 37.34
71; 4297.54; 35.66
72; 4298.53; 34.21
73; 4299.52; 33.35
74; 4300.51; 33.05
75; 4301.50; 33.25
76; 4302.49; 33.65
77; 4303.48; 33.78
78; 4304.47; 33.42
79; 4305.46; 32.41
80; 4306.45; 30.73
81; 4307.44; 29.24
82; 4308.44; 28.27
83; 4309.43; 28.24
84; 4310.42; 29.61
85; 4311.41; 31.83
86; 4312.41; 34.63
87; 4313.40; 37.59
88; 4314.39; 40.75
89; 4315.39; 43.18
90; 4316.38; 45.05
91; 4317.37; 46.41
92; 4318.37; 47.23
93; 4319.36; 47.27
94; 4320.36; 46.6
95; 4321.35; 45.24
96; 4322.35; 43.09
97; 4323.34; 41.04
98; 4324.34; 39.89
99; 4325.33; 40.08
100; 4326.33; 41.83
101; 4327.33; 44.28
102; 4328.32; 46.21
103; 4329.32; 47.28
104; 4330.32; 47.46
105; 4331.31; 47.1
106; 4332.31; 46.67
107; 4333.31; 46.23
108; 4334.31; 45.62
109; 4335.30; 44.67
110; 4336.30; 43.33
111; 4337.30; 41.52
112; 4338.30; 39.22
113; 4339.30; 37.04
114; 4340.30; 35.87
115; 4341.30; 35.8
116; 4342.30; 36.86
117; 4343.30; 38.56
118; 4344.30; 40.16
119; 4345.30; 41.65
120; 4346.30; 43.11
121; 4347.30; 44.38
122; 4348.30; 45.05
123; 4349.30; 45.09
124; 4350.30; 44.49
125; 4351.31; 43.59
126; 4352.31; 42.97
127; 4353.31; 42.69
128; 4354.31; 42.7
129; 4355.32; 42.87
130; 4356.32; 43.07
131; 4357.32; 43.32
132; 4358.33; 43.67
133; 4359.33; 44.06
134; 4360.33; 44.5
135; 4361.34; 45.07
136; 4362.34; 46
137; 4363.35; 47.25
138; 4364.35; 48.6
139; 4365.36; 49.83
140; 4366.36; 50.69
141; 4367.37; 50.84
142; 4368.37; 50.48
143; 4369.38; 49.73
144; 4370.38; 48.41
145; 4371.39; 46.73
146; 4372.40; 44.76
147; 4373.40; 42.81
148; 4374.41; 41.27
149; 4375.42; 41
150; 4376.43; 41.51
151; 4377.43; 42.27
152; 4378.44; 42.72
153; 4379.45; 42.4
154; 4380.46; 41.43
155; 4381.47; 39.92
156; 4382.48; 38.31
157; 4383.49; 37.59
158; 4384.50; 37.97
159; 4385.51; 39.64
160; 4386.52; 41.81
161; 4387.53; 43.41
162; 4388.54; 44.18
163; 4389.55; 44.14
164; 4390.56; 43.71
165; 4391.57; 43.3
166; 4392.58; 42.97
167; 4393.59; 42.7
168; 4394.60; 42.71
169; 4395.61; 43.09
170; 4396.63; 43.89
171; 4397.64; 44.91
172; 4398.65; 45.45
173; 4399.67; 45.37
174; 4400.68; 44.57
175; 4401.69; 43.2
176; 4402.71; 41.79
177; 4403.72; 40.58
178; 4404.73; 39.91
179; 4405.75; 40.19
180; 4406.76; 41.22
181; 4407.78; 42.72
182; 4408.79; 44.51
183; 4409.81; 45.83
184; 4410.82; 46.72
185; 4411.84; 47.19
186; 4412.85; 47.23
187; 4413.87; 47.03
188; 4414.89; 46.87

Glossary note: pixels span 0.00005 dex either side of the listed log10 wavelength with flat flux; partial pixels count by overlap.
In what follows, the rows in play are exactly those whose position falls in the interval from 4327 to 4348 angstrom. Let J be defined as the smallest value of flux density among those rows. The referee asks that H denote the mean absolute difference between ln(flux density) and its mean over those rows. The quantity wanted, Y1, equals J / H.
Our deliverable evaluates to 435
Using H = 0.08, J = 35.8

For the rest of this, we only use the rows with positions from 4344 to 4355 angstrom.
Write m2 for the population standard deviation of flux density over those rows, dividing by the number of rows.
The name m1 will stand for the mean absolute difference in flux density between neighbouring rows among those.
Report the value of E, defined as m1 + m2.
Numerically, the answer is 2.2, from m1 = 0.73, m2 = 1.4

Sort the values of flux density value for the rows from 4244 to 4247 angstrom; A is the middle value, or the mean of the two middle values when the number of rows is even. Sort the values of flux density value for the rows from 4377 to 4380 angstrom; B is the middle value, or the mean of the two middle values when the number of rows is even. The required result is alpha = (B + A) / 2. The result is 42.94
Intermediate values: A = 43.5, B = 42.4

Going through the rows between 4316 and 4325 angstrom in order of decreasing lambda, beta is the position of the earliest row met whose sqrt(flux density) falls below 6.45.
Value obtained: 4324.34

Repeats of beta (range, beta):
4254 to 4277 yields 4275.82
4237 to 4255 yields 4249.32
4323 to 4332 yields 4325.33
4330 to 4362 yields 4344.30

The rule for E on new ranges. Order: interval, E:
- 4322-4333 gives 4.0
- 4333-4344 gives 5.1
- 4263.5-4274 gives 3.7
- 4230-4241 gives 0.7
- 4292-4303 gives 3.5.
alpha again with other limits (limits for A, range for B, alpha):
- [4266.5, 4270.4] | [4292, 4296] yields 40.27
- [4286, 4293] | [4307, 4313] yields 34.21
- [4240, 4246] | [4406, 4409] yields 44.13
